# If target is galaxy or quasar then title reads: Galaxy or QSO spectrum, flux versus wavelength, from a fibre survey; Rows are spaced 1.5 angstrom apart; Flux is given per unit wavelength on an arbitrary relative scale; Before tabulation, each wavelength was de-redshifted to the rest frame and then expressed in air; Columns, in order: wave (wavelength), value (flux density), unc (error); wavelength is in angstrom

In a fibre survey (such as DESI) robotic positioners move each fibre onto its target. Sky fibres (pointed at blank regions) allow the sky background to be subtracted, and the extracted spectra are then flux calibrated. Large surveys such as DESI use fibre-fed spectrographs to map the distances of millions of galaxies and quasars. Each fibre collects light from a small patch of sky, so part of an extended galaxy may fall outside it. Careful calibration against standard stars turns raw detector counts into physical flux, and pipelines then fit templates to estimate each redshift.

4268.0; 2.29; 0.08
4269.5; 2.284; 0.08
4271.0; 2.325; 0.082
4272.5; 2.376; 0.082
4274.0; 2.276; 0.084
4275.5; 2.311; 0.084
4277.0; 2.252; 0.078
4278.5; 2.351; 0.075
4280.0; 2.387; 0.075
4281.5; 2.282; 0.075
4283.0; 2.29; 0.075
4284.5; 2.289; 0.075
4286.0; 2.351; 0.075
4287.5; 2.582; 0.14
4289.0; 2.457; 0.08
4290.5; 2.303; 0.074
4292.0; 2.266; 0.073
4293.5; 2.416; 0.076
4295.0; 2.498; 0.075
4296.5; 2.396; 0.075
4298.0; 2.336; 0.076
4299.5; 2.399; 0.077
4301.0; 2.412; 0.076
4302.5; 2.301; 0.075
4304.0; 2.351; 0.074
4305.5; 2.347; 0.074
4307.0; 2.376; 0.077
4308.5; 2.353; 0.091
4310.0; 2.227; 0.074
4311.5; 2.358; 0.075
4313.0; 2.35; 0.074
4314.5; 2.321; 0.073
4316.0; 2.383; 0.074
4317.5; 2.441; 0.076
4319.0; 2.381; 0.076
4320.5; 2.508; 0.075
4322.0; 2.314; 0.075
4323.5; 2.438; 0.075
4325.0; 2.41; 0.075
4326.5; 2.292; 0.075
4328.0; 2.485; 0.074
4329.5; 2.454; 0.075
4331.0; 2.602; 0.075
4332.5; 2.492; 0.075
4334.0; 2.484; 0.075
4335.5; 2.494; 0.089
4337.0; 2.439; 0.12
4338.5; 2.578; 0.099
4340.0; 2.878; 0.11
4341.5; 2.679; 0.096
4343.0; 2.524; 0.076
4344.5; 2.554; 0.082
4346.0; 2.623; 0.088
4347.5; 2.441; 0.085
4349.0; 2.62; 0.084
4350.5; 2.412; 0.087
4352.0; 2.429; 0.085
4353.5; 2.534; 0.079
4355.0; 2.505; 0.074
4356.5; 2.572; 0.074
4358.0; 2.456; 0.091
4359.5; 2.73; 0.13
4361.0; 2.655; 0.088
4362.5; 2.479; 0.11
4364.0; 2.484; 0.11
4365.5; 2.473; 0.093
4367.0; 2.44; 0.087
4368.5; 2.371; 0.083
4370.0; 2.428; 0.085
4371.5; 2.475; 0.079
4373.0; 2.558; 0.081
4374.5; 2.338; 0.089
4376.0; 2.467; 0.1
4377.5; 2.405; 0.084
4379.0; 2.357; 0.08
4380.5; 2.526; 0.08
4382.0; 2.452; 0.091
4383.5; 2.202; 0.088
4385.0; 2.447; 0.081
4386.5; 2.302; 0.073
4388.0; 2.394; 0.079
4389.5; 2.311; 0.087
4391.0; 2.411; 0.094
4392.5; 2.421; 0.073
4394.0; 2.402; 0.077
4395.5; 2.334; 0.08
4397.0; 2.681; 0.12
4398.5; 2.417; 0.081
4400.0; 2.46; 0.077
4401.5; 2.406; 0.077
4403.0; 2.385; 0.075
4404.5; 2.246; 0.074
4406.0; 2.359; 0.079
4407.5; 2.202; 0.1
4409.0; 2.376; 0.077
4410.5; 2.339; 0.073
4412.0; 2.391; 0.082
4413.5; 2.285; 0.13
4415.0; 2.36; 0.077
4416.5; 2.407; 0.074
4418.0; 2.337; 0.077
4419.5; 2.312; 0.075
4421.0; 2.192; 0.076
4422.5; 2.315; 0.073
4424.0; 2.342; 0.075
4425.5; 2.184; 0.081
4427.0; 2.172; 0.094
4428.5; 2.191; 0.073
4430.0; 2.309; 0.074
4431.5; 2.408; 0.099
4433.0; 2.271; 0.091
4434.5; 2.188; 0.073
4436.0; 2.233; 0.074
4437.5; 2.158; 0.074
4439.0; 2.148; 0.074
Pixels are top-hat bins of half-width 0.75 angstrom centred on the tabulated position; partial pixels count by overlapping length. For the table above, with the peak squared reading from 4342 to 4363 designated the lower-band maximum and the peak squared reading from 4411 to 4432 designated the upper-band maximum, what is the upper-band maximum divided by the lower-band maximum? 0.78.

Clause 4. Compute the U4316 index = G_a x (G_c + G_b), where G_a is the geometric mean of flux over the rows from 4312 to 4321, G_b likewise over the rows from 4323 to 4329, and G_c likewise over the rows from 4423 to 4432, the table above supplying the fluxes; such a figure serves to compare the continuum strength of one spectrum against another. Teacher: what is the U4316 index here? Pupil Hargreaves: 11.2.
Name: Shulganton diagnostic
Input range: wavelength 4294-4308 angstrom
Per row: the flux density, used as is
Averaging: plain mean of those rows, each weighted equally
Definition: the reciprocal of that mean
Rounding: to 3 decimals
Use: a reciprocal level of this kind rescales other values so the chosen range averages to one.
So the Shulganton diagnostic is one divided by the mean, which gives 0.420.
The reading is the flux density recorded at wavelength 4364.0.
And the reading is 2.484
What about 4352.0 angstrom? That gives 2.429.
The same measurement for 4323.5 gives 2.438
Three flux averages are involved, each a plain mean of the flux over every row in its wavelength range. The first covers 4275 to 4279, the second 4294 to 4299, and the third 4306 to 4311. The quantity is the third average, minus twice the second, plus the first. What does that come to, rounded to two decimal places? -0.20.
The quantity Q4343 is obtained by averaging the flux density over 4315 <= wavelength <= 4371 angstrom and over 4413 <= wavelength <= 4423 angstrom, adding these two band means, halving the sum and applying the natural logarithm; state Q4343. 0.879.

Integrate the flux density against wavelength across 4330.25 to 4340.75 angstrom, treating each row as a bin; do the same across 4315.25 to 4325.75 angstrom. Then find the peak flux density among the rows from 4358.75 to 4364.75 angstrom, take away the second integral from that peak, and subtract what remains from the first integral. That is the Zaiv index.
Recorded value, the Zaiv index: 50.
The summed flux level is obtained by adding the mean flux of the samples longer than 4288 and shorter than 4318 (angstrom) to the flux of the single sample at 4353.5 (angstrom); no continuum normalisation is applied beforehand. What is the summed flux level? 4.90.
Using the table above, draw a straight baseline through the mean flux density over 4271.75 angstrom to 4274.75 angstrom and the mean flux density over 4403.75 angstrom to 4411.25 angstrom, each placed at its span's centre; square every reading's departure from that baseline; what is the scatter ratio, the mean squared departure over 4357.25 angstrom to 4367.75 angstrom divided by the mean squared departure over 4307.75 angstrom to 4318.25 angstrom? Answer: 13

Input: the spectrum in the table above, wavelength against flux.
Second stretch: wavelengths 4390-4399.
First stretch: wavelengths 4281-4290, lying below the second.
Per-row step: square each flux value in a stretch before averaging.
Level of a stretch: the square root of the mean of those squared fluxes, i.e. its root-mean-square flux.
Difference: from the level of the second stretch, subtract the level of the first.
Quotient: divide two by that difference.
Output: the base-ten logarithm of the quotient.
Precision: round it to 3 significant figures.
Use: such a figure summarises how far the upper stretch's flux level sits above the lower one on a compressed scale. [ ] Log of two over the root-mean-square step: 1.46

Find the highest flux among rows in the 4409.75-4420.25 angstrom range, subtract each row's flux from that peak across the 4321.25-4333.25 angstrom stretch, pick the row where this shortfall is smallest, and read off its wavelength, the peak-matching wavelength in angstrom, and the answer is 4331.0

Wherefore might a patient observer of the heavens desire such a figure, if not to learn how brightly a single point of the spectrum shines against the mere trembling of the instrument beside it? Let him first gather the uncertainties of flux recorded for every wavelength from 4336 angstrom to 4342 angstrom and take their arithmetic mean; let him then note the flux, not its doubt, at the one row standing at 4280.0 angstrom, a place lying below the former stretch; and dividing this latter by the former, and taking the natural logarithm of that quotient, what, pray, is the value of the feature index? 3.11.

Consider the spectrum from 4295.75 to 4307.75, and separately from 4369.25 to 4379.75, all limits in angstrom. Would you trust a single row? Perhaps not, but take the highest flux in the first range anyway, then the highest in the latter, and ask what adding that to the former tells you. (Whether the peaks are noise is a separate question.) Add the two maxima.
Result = 4.97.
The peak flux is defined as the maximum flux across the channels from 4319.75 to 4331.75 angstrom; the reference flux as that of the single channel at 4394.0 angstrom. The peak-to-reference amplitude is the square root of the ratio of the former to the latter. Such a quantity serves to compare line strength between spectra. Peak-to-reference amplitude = 1.04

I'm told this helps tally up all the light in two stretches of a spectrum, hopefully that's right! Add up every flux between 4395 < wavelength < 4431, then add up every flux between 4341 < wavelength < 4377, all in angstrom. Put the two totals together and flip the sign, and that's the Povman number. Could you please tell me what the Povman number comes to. -116.2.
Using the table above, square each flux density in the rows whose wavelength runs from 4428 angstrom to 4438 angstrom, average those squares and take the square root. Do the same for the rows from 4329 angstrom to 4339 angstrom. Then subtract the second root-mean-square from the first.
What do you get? -0.25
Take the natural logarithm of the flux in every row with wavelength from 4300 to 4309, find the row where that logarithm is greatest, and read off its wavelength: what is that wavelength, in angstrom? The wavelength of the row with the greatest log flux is 4301.0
